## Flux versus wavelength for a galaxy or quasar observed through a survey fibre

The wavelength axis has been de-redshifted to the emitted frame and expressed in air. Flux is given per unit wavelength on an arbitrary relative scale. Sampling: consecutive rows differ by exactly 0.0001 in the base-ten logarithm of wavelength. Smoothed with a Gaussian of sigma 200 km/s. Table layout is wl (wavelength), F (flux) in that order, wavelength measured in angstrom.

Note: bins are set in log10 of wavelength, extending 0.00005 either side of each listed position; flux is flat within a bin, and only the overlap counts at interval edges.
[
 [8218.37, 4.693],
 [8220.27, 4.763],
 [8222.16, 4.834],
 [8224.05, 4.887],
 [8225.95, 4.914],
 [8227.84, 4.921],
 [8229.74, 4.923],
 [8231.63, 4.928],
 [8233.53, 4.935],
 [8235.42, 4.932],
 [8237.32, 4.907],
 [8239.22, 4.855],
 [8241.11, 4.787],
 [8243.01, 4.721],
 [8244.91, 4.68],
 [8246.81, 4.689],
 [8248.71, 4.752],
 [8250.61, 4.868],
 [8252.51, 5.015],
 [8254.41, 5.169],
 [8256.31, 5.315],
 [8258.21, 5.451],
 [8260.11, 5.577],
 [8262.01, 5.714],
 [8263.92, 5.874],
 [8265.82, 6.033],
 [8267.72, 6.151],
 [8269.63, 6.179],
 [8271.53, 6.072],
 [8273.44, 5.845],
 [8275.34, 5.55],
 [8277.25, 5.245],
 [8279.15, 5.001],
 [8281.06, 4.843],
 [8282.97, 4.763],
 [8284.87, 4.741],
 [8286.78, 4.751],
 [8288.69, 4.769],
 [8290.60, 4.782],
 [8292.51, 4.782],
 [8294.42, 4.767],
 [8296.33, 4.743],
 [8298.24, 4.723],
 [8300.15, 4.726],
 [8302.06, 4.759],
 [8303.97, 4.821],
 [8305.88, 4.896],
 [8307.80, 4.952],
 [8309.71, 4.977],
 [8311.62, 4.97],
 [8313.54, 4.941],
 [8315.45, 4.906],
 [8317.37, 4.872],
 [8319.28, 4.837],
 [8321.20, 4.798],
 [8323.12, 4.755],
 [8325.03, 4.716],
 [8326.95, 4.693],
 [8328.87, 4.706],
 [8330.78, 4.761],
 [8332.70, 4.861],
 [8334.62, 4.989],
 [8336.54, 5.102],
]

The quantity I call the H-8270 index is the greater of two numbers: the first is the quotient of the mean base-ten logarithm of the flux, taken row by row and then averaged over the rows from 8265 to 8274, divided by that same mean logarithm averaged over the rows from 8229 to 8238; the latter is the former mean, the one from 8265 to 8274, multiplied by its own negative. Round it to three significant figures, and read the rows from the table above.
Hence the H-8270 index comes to 1.13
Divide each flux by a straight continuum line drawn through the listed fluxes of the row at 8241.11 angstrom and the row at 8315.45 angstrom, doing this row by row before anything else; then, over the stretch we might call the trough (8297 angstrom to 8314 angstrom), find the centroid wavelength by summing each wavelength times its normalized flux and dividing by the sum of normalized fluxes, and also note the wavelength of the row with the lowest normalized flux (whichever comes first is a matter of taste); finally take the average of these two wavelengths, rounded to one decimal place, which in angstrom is 8302.1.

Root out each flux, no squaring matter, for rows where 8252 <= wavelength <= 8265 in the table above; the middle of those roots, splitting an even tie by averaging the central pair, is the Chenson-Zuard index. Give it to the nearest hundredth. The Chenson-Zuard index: 2.33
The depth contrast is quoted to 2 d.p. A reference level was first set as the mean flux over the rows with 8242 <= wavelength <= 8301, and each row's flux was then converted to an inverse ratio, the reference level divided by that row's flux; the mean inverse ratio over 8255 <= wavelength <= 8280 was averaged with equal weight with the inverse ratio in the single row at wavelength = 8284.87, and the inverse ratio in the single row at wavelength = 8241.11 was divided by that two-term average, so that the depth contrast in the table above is 1.08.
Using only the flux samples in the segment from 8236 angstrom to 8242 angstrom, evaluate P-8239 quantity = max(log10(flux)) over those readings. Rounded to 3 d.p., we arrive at 0.691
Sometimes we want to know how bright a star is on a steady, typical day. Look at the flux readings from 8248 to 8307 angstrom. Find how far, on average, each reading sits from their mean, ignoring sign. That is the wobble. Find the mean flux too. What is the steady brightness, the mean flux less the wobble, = 4.74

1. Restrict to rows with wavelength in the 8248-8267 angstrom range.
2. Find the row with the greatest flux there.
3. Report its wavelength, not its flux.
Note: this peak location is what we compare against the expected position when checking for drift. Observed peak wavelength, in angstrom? 8265.82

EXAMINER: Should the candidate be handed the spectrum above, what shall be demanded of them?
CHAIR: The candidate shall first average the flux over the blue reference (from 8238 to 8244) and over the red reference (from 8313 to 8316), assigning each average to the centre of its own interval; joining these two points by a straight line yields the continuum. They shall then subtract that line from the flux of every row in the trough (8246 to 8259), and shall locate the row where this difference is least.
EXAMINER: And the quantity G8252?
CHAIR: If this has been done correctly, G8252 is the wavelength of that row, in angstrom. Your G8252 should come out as 8246.81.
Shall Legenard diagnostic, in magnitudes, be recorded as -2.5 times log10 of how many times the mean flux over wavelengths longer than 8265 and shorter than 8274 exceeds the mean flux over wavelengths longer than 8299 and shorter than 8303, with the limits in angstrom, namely -0.27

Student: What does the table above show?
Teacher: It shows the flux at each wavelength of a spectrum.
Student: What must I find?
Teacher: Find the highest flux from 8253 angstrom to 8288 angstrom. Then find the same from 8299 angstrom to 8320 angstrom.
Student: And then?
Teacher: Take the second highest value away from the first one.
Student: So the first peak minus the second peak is 1.20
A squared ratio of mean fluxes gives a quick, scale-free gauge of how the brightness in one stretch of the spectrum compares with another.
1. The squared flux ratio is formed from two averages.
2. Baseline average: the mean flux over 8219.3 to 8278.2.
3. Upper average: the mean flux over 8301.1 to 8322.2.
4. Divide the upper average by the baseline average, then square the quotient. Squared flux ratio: 0.88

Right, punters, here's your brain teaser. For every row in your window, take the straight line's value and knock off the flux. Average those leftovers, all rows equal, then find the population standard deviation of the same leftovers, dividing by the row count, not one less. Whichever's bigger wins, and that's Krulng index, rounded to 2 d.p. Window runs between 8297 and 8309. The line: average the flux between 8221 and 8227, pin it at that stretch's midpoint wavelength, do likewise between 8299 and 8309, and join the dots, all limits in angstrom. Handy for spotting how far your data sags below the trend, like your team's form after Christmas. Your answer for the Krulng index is 0.09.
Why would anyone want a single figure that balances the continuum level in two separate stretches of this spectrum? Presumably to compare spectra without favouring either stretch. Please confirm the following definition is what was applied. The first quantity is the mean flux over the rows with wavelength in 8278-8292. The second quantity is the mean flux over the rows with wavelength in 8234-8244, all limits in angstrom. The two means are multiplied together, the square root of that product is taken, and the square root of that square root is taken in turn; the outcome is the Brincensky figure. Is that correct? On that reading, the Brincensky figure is 2.20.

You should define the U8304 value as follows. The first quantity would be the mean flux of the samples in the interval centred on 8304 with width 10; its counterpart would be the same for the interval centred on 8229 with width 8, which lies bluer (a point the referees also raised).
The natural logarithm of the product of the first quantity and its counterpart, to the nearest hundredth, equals 3.17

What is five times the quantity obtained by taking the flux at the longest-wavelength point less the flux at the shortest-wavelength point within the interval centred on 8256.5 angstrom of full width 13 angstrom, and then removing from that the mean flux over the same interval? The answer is -22.3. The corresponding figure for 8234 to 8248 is -25.2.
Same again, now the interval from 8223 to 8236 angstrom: -24.4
